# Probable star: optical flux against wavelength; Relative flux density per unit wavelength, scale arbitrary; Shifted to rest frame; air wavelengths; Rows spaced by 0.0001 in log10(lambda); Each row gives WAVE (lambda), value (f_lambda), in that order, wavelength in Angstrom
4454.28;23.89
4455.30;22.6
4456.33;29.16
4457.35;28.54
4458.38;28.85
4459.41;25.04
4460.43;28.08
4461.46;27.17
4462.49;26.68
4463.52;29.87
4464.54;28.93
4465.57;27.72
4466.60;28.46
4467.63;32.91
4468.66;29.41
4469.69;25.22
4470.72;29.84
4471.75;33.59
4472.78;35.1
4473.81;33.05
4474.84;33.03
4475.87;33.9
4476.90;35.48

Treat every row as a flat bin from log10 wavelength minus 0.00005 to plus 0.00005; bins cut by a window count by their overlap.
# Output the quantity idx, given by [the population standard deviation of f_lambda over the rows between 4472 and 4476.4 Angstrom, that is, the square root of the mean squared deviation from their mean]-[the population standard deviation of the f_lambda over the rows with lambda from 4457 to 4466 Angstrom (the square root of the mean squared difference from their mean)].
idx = -0.51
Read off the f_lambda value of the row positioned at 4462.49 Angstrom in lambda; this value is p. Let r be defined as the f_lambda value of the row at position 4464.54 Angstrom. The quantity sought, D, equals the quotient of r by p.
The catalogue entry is 1.08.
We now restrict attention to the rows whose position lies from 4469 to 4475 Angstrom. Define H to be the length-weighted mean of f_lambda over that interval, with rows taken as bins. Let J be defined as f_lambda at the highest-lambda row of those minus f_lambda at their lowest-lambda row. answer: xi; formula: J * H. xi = 246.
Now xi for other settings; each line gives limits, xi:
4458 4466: -31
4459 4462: 57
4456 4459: -9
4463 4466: -62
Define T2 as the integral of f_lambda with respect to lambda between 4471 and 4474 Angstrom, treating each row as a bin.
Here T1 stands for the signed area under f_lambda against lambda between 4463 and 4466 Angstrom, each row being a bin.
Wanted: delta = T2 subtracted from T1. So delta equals -14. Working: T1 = 87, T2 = 101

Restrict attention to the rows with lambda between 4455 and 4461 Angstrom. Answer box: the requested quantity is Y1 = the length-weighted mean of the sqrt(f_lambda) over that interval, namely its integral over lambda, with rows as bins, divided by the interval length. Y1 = 5.21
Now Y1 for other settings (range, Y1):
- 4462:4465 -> 5.35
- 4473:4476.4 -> 5.79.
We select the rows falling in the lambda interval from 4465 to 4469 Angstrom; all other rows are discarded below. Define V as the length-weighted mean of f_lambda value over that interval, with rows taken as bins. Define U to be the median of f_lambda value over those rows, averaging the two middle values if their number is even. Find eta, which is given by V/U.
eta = 1.02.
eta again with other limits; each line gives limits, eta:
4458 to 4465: 0.99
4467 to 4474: 0.95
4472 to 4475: 1.02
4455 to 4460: 0.95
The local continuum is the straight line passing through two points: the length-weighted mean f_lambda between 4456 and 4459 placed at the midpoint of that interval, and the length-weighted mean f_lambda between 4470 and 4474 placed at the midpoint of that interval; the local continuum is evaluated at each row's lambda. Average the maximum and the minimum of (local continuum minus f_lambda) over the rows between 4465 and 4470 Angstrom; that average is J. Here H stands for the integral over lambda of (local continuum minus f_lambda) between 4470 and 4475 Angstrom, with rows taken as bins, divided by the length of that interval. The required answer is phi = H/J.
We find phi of 0.0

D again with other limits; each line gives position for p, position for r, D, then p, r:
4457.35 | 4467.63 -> 1.15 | 28.54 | 32.91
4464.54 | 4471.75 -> 1.16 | 28.93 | 33.59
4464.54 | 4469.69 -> 0.87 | 28.93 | 25.22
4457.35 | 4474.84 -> 1.16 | 28.54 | 33.03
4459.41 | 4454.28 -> 0.95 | 25.04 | 23.89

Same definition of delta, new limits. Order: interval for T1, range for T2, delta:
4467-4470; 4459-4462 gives 8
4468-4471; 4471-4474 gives -16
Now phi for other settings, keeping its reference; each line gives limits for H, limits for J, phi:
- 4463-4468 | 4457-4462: 0.6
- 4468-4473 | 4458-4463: 0.8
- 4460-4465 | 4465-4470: 0.7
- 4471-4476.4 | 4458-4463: -0.3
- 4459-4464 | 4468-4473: 1.1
